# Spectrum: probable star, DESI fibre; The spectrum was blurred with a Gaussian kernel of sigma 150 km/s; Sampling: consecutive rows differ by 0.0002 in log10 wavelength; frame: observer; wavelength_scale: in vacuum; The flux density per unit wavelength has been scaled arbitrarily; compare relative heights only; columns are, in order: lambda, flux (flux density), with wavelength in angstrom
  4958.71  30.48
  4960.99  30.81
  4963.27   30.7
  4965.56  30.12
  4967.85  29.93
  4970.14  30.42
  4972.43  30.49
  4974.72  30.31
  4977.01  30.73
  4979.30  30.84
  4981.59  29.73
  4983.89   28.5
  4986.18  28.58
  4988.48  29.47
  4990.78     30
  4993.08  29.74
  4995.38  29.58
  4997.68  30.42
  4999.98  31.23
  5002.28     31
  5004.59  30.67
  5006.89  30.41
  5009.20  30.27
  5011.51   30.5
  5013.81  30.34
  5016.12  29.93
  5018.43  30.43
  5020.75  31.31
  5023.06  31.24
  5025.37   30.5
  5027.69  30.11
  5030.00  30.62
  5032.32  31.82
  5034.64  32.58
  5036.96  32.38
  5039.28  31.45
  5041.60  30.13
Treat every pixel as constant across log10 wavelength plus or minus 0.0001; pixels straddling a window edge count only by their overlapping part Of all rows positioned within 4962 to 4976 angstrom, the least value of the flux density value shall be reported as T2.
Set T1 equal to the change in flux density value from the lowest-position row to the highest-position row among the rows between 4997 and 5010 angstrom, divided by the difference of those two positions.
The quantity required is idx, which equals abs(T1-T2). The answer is 29.9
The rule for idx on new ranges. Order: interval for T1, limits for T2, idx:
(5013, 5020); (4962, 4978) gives 29.9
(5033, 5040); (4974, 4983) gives 30.0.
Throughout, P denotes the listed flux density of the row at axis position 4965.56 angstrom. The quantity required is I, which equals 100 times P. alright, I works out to 3012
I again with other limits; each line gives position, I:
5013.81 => 3034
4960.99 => 3081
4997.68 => 3042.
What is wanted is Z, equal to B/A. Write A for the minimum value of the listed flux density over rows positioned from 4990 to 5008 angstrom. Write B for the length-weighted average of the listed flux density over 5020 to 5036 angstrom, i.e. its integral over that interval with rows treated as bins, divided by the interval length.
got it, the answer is 1.05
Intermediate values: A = 29.58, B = 31.2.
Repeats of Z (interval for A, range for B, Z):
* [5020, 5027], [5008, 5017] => 0.99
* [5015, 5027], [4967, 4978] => 1.02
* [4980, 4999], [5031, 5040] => 1.12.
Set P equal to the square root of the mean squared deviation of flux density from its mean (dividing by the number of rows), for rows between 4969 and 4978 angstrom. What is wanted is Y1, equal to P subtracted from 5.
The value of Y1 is 4.85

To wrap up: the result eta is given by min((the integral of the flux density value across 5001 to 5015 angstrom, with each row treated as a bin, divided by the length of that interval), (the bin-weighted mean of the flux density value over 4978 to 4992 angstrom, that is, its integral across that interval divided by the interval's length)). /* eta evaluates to 29.5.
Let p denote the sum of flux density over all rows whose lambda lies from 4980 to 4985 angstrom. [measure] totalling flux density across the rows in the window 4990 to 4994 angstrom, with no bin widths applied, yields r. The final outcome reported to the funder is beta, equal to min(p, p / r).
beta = 0.97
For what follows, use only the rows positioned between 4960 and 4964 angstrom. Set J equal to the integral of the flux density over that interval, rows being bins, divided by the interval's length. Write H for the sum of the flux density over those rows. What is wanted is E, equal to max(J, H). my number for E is 61.5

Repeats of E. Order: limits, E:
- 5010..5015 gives 60.8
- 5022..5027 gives 61.7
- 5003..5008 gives 61.1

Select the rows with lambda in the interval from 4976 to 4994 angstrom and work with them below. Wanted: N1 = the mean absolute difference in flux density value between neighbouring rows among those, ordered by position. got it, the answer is 0.6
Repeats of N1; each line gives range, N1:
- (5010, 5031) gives 0.5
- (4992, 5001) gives 0.6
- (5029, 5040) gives 0.8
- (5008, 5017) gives 0.3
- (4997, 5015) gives 0.3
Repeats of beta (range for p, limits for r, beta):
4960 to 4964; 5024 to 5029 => 1.01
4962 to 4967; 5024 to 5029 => 1.00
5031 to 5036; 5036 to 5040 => 1.01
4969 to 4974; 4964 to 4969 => 1.01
